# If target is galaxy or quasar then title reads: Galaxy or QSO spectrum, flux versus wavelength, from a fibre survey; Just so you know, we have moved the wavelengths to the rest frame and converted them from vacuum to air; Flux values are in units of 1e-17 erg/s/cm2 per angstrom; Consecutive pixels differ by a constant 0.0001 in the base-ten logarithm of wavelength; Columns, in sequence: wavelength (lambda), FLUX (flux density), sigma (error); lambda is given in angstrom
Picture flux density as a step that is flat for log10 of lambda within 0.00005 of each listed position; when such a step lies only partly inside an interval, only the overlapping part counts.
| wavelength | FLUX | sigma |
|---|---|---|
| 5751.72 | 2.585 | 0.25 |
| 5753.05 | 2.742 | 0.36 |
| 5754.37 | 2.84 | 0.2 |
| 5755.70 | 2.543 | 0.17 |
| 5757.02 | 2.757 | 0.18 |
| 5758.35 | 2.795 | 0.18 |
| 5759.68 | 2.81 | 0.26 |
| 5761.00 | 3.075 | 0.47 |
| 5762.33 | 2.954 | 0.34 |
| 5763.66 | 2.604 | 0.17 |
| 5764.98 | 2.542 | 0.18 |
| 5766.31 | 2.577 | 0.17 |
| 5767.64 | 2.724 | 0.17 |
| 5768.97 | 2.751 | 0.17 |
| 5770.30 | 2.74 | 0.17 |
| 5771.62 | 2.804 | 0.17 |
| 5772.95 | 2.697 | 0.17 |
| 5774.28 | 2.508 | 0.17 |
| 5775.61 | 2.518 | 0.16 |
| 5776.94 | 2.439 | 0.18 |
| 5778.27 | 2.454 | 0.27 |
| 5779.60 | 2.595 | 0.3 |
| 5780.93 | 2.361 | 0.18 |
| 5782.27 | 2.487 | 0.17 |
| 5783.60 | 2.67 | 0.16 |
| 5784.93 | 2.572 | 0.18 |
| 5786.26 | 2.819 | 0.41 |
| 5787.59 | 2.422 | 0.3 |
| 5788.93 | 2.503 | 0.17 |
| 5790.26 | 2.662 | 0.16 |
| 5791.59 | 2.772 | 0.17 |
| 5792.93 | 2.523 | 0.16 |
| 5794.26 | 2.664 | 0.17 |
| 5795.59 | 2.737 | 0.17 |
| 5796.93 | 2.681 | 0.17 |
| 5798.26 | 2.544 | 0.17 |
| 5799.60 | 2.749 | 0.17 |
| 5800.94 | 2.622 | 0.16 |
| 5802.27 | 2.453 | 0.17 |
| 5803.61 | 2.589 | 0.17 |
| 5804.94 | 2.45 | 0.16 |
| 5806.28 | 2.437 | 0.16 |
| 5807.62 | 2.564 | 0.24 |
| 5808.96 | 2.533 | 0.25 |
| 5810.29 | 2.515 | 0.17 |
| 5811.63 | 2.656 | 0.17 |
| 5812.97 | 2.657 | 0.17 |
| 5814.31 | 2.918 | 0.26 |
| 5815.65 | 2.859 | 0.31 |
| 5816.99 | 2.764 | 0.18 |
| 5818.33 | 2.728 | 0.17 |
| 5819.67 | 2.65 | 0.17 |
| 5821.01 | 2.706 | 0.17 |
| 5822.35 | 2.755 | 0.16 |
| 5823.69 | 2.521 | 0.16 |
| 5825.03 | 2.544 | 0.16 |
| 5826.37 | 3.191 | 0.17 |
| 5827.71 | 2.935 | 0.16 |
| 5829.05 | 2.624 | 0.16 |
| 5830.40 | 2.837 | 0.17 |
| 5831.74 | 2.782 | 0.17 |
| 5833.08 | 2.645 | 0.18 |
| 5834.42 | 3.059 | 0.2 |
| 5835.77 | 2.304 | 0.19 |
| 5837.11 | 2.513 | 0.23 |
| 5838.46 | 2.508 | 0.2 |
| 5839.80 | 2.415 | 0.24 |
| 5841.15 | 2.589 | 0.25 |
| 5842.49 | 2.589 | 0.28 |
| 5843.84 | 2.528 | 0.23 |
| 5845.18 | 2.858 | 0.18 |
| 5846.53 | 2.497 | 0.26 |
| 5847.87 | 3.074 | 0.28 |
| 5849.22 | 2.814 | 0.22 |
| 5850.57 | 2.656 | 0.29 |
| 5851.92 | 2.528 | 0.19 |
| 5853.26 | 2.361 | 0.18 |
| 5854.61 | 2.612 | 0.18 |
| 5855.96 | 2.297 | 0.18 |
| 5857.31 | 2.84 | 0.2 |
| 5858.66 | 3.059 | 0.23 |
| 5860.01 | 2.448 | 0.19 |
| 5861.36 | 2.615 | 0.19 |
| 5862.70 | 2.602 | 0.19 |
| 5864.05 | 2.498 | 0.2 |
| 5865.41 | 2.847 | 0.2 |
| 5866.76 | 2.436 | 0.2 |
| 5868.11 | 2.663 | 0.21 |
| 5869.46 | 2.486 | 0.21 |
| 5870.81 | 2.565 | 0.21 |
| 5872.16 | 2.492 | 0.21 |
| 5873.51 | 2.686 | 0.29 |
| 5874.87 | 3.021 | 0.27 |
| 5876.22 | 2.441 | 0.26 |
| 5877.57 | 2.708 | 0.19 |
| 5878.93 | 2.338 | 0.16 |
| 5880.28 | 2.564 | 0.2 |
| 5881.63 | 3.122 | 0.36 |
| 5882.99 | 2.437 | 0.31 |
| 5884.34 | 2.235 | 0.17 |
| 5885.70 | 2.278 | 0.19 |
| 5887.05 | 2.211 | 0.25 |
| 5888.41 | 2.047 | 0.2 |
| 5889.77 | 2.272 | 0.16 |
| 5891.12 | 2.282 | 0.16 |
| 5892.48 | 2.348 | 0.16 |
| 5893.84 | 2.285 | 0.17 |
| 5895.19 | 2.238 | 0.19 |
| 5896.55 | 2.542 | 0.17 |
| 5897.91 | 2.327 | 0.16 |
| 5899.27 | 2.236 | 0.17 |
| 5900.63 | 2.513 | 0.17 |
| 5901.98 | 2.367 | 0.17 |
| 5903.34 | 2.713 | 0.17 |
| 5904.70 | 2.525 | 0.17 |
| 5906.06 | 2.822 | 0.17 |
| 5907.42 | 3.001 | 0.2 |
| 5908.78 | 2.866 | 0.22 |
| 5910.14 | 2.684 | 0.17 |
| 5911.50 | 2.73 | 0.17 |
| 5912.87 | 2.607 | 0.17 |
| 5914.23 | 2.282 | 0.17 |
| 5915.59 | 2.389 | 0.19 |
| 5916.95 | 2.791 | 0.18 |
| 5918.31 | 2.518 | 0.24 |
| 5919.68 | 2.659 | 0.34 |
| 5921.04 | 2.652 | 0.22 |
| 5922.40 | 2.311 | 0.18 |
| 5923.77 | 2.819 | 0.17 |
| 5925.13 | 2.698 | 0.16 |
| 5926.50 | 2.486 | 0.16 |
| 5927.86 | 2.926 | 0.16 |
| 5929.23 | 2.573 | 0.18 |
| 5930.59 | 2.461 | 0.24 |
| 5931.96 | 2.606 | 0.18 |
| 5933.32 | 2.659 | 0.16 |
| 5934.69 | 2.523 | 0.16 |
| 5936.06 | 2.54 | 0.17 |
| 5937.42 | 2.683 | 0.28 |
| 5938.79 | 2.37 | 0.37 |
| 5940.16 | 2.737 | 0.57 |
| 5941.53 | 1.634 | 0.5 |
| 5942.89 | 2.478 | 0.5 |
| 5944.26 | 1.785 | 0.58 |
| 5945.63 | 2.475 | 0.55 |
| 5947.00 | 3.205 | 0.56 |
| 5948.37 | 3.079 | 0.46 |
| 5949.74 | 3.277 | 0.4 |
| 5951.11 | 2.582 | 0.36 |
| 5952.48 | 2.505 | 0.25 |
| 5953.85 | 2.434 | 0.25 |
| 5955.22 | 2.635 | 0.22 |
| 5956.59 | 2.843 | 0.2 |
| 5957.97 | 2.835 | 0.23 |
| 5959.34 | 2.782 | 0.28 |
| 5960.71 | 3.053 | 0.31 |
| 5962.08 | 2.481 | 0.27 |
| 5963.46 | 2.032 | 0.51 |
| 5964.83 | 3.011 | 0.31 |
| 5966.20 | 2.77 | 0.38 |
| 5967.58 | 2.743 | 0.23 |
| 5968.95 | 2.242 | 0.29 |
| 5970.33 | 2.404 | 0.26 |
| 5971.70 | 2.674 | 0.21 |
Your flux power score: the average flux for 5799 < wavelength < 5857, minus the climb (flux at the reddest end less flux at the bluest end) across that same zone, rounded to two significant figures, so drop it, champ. 3.1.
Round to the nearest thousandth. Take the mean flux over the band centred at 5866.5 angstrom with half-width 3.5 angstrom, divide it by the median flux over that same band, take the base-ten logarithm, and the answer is 0.015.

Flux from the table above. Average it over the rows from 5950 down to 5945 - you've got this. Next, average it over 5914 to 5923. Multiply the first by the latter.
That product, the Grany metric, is 7.57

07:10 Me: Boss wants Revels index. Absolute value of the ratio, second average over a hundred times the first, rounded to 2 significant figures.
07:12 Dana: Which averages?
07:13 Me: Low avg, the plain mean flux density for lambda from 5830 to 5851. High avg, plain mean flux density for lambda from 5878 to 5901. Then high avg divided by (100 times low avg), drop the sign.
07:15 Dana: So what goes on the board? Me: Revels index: 0.0089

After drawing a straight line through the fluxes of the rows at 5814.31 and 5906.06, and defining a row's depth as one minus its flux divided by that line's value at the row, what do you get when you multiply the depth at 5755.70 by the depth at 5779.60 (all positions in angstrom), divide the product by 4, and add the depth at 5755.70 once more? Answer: 0.15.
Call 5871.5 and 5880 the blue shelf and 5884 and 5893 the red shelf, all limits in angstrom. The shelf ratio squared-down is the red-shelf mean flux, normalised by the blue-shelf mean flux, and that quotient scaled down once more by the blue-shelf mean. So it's 0.328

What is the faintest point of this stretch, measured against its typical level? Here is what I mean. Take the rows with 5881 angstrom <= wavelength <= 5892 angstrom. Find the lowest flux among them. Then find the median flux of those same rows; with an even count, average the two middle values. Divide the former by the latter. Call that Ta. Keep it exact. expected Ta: 0.90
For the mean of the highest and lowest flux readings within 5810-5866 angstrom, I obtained 2.74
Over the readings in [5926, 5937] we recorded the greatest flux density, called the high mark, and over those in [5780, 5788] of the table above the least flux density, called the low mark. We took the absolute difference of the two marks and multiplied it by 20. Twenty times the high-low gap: 11.3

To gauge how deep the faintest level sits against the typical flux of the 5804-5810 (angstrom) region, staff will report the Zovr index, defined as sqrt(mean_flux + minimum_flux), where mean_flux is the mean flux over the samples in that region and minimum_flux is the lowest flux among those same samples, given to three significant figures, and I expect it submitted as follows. 2.22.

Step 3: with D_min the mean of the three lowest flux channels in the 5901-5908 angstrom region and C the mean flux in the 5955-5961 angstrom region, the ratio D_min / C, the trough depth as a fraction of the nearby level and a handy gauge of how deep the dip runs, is 0.896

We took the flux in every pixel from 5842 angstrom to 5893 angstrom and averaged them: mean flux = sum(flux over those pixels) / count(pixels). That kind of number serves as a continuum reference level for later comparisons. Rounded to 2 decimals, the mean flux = 2.56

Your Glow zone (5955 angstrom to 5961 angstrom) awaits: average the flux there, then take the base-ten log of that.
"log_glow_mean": 0.452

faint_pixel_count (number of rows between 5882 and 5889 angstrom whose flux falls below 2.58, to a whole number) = 5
